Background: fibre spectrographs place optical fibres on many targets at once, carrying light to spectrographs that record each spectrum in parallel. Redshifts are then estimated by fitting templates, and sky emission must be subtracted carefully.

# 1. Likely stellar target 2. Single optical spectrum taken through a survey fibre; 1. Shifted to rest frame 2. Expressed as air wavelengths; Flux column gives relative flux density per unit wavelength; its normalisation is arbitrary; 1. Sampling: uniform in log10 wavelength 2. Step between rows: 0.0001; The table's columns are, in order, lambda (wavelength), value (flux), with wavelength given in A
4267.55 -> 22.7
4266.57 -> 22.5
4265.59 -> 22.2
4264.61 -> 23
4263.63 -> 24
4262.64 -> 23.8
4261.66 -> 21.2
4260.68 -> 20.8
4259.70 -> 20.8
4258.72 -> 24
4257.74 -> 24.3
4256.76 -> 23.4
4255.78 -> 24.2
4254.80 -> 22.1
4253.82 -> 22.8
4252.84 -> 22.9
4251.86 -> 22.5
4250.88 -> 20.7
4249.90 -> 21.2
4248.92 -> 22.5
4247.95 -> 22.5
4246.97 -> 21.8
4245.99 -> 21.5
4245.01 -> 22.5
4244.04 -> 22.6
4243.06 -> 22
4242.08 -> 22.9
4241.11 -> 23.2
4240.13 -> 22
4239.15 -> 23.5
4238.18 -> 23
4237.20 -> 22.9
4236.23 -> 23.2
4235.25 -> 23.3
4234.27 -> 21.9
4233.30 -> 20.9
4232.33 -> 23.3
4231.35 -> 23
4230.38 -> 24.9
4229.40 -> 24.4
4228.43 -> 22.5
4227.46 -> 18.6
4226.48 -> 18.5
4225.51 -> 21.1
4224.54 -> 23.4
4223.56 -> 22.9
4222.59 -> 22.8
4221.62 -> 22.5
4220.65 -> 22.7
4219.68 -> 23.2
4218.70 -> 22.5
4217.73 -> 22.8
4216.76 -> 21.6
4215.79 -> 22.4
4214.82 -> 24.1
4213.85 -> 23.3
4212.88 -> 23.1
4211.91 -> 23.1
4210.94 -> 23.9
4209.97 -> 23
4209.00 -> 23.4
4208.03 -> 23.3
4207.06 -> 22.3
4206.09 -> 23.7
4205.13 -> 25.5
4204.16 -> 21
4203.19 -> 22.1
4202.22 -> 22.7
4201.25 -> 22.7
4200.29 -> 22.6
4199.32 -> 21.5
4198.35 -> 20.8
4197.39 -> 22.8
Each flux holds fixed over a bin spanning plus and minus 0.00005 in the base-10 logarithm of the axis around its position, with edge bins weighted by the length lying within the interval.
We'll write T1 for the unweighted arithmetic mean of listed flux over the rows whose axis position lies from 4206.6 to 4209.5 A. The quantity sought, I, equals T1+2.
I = 25.0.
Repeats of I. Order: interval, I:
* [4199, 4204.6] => 24.1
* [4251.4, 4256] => 24.9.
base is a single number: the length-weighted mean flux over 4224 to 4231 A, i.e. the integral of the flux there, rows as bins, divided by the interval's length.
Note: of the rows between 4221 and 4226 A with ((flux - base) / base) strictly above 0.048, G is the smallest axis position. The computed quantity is 4224.54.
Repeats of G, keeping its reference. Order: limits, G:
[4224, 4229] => 4224.54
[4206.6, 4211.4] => 4208.03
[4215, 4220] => 4219.68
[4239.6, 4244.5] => 4241.11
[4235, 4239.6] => 4235.25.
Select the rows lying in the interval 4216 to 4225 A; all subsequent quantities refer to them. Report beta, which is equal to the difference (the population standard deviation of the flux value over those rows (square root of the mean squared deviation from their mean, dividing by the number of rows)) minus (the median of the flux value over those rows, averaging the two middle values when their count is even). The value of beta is -22.3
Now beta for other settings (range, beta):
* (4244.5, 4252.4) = -21.5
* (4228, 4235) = -21.7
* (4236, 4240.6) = -22.5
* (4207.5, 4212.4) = -23.0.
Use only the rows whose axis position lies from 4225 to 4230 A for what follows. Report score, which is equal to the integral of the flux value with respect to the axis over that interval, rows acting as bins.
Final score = 106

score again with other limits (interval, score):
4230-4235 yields 114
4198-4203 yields 110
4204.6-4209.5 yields 116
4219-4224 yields 114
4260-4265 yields 112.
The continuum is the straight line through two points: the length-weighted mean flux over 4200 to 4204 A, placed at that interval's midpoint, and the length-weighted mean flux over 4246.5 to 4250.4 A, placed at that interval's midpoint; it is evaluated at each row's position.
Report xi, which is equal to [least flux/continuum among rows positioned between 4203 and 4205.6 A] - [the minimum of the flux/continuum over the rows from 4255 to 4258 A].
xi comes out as -0.13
